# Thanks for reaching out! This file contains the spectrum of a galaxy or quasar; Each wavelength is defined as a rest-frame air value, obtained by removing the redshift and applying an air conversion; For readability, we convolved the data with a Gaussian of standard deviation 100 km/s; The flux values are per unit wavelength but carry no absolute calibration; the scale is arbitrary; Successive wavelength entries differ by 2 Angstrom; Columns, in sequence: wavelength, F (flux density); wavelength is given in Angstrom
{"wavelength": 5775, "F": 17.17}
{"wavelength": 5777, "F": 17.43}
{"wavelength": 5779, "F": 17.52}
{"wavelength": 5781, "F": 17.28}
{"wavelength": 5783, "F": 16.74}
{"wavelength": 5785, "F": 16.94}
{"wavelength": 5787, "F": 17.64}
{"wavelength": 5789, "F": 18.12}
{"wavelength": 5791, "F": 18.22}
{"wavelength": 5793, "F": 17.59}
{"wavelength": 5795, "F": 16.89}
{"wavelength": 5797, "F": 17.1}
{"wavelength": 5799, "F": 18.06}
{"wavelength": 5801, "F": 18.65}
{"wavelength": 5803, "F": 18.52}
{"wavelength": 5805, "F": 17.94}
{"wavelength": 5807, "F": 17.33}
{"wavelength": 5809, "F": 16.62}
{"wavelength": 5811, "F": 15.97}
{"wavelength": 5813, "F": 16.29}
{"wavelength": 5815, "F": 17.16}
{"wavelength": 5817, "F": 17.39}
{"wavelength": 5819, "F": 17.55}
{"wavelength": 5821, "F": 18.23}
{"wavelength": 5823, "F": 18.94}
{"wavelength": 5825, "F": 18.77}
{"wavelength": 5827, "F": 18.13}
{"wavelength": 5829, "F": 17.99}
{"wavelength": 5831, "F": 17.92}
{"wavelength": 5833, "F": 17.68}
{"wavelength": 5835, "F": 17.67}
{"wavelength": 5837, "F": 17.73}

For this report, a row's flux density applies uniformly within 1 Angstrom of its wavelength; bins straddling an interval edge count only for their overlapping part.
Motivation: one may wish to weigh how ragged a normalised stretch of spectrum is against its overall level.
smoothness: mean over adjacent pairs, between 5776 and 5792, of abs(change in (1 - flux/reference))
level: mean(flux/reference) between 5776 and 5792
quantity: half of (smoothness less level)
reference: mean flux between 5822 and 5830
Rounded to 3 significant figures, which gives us -0.465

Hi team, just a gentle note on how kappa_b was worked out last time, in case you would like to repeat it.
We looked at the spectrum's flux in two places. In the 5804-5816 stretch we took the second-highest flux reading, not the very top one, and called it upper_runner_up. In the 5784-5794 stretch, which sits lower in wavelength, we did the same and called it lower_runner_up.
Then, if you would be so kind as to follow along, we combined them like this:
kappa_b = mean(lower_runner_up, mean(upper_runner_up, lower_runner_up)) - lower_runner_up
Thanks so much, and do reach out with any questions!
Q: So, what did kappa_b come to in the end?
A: -0.20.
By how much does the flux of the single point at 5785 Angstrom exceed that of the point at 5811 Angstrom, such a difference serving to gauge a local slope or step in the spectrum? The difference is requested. 1.0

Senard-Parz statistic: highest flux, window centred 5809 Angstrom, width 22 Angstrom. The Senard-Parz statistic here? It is 18.65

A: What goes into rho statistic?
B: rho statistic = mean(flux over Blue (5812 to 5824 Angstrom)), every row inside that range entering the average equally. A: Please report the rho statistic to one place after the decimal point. 17.6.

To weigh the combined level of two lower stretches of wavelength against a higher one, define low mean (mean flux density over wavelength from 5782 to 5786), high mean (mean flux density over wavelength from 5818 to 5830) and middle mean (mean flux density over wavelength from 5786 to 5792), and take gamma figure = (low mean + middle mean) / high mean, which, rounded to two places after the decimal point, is 1.91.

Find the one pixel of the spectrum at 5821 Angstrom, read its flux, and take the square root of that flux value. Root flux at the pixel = 4.27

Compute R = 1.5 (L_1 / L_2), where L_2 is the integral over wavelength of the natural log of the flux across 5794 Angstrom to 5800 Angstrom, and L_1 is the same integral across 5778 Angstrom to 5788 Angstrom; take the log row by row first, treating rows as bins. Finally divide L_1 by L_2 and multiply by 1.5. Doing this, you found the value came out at 2.5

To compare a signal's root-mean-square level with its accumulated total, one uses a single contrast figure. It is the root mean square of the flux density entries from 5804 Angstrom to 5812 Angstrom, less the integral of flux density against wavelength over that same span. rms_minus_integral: -119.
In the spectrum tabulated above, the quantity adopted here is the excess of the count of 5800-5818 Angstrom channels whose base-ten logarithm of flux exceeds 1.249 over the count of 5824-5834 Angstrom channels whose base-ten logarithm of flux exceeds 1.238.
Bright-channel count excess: -2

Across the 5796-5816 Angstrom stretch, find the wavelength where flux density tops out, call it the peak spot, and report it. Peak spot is 5801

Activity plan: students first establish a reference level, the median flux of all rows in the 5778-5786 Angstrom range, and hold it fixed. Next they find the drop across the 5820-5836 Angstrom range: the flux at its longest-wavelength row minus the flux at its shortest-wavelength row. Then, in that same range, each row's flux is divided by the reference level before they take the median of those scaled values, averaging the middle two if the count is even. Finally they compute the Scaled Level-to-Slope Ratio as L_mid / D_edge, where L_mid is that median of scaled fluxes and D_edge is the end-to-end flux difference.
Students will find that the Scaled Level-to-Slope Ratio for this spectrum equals -2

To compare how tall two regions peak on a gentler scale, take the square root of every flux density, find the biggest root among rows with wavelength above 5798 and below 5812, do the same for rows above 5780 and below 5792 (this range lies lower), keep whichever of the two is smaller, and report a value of 4.27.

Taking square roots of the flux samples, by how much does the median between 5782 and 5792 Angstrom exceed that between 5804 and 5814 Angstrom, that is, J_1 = 0.12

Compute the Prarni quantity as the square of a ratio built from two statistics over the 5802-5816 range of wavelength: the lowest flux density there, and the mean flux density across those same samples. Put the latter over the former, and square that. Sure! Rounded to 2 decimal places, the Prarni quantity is 1.15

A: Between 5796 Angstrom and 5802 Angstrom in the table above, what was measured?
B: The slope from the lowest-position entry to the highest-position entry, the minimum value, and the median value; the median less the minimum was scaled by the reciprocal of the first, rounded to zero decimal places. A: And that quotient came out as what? 2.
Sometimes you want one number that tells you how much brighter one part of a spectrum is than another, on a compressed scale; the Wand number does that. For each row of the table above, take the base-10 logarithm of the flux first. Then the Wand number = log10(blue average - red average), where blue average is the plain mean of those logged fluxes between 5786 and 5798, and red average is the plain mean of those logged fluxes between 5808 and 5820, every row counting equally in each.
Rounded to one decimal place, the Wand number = -1.7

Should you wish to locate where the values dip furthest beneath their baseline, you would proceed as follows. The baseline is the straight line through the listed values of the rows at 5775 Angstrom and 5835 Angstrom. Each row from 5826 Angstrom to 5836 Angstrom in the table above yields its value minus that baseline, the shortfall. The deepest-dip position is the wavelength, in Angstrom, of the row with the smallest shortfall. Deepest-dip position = 5835 Angstrom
